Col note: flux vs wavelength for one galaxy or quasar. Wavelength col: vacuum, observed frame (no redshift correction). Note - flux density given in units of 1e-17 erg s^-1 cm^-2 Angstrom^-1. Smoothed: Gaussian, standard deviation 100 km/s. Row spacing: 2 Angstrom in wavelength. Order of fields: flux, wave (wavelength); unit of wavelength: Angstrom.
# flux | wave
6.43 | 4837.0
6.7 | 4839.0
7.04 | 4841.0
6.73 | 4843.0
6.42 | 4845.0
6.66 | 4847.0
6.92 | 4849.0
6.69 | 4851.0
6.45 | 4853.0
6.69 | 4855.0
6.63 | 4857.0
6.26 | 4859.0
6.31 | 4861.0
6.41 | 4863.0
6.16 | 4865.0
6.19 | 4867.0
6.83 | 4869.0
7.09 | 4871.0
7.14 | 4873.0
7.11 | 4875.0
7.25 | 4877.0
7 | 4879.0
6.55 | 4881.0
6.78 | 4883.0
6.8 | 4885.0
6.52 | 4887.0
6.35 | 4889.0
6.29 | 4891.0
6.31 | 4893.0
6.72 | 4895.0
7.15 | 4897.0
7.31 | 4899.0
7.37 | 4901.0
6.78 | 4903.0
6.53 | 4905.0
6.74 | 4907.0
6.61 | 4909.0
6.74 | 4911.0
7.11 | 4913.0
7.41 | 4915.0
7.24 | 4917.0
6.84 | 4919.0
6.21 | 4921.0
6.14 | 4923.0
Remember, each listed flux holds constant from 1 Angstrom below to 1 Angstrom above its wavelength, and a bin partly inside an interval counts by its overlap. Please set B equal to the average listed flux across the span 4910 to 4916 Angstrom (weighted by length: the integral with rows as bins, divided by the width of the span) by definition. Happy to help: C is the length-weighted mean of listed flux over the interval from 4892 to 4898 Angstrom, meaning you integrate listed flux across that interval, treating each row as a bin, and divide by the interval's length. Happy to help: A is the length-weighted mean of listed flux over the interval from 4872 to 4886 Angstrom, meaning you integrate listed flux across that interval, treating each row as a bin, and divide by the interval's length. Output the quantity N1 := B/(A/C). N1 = 6.9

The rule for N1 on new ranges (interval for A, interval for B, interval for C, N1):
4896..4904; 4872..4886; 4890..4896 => 6.3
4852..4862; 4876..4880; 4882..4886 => 7.5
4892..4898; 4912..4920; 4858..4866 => 6.7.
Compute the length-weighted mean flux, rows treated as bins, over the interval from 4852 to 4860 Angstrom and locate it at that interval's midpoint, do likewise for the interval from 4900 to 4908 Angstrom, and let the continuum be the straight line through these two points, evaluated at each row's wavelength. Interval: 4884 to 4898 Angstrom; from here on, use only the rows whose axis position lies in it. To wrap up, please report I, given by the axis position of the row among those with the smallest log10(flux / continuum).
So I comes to 4891.0 Angstrom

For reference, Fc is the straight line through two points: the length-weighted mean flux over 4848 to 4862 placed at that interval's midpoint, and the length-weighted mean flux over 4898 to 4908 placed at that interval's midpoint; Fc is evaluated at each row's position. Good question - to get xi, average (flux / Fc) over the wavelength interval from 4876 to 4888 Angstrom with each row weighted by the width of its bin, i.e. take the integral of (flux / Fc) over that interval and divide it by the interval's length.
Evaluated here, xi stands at 1.01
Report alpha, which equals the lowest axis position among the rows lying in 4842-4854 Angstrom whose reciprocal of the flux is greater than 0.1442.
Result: 4843.0 Angstrom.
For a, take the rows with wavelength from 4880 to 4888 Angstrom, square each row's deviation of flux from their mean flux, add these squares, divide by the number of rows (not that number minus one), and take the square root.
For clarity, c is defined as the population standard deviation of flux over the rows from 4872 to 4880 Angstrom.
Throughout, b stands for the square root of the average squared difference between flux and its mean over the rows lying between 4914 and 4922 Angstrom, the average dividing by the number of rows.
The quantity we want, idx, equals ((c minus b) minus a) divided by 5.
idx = -0.100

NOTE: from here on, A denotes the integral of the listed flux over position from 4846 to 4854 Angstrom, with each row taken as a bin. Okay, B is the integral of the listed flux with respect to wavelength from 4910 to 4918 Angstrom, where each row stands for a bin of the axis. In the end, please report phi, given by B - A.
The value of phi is 4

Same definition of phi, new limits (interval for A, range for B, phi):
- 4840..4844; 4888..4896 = 24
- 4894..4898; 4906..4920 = 70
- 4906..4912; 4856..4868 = 36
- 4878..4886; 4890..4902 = 28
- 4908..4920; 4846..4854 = -30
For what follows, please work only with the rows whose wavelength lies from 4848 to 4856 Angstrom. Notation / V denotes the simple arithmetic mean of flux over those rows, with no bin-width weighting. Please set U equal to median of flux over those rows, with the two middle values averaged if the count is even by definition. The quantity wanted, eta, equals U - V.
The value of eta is 0.00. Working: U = 6.69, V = 6.69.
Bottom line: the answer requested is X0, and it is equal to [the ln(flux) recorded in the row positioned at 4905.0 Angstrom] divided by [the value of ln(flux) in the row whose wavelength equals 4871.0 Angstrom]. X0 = 0.96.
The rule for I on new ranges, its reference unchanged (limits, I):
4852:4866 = 4865.0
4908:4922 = 4921.0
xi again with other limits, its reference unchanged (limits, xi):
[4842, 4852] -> 1.03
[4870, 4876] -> 1.06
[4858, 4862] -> 0.95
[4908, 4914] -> 0.97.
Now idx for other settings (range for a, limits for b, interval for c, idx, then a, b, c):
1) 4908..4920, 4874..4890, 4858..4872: -0.049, 0.28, 0.29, 0.330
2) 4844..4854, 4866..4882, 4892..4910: -0.035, 0.18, 0.34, 0.342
